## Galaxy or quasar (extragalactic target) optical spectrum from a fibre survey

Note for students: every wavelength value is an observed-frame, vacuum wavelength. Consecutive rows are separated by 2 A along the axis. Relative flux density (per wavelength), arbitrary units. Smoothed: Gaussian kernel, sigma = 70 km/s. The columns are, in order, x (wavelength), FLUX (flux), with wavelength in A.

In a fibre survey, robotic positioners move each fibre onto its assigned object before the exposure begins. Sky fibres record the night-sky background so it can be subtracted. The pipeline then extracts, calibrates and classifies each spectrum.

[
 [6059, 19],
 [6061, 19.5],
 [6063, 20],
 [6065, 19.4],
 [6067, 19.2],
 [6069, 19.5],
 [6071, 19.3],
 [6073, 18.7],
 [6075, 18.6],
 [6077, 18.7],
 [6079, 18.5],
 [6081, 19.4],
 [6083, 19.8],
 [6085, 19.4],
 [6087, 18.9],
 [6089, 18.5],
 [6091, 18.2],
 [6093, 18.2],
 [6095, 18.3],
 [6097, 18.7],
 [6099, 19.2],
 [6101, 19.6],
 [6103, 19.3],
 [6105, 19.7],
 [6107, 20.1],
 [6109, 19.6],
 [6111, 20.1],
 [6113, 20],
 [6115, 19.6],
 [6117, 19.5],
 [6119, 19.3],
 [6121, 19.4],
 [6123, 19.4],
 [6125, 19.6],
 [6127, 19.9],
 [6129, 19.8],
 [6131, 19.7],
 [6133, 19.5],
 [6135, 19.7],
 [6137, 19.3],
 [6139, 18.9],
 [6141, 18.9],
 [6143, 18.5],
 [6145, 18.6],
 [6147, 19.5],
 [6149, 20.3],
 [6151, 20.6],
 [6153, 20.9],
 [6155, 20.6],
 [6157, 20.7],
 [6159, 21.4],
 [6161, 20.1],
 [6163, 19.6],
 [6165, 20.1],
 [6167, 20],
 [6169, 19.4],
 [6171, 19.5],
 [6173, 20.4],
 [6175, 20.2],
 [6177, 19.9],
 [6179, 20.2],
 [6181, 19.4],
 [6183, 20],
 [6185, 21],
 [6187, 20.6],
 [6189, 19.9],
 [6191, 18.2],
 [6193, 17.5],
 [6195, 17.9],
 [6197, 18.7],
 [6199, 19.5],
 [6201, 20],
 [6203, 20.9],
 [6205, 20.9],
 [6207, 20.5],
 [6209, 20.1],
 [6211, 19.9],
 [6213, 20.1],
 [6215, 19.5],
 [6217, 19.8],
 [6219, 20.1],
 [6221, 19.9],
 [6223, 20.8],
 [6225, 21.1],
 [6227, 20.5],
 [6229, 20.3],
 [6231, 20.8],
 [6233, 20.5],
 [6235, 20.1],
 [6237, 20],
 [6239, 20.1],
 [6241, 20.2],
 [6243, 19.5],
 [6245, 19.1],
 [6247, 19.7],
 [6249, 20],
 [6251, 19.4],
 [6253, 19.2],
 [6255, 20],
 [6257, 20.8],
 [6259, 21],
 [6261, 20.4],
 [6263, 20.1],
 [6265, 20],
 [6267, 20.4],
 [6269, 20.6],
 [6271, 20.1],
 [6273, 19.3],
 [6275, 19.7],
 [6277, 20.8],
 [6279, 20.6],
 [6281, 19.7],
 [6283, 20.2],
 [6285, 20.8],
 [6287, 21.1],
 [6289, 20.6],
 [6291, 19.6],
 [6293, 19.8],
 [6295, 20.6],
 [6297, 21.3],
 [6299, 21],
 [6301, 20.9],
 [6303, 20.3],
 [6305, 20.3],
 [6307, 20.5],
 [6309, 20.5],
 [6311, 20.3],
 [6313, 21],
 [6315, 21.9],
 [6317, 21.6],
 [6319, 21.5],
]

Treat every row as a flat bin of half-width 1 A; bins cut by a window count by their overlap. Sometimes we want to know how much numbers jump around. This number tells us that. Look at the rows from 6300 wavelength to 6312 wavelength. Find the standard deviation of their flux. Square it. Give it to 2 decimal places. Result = 0.05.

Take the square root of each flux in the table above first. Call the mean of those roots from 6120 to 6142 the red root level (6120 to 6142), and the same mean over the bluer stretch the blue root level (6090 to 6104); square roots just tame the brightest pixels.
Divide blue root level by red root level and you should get 0.982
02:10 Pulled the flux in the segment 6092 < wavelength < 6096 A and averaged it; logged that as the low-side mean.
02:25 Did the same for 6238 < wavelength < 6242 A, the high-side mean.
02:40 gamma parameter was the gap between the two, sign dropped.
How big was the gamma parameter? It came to 1.9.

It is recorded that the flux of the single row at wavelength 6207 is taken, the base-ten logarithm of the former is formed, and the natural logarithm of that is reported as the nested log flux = 0.271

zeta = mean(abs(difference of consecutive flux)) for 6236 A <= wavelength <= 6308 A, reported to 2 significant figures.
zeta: 0.46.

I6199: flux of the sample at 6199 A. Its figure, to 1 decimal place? 19.5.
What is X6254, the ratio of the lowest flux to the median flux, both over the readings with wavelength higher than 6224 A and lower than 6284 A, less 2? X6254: -1.050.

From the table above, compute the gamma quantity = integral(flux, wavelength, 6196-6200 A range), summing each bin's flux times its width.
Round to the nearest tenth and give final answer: 76.4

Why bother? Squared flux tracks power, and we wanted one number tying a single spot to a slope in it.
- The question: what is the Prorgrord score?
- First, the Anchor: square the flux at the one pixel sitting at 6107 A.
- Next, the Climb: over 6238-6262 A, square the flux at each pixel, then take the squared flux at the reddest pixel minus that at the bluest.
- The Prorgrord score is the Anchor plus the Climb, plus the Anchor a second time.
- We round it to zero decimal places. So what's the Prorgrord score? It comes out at 820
